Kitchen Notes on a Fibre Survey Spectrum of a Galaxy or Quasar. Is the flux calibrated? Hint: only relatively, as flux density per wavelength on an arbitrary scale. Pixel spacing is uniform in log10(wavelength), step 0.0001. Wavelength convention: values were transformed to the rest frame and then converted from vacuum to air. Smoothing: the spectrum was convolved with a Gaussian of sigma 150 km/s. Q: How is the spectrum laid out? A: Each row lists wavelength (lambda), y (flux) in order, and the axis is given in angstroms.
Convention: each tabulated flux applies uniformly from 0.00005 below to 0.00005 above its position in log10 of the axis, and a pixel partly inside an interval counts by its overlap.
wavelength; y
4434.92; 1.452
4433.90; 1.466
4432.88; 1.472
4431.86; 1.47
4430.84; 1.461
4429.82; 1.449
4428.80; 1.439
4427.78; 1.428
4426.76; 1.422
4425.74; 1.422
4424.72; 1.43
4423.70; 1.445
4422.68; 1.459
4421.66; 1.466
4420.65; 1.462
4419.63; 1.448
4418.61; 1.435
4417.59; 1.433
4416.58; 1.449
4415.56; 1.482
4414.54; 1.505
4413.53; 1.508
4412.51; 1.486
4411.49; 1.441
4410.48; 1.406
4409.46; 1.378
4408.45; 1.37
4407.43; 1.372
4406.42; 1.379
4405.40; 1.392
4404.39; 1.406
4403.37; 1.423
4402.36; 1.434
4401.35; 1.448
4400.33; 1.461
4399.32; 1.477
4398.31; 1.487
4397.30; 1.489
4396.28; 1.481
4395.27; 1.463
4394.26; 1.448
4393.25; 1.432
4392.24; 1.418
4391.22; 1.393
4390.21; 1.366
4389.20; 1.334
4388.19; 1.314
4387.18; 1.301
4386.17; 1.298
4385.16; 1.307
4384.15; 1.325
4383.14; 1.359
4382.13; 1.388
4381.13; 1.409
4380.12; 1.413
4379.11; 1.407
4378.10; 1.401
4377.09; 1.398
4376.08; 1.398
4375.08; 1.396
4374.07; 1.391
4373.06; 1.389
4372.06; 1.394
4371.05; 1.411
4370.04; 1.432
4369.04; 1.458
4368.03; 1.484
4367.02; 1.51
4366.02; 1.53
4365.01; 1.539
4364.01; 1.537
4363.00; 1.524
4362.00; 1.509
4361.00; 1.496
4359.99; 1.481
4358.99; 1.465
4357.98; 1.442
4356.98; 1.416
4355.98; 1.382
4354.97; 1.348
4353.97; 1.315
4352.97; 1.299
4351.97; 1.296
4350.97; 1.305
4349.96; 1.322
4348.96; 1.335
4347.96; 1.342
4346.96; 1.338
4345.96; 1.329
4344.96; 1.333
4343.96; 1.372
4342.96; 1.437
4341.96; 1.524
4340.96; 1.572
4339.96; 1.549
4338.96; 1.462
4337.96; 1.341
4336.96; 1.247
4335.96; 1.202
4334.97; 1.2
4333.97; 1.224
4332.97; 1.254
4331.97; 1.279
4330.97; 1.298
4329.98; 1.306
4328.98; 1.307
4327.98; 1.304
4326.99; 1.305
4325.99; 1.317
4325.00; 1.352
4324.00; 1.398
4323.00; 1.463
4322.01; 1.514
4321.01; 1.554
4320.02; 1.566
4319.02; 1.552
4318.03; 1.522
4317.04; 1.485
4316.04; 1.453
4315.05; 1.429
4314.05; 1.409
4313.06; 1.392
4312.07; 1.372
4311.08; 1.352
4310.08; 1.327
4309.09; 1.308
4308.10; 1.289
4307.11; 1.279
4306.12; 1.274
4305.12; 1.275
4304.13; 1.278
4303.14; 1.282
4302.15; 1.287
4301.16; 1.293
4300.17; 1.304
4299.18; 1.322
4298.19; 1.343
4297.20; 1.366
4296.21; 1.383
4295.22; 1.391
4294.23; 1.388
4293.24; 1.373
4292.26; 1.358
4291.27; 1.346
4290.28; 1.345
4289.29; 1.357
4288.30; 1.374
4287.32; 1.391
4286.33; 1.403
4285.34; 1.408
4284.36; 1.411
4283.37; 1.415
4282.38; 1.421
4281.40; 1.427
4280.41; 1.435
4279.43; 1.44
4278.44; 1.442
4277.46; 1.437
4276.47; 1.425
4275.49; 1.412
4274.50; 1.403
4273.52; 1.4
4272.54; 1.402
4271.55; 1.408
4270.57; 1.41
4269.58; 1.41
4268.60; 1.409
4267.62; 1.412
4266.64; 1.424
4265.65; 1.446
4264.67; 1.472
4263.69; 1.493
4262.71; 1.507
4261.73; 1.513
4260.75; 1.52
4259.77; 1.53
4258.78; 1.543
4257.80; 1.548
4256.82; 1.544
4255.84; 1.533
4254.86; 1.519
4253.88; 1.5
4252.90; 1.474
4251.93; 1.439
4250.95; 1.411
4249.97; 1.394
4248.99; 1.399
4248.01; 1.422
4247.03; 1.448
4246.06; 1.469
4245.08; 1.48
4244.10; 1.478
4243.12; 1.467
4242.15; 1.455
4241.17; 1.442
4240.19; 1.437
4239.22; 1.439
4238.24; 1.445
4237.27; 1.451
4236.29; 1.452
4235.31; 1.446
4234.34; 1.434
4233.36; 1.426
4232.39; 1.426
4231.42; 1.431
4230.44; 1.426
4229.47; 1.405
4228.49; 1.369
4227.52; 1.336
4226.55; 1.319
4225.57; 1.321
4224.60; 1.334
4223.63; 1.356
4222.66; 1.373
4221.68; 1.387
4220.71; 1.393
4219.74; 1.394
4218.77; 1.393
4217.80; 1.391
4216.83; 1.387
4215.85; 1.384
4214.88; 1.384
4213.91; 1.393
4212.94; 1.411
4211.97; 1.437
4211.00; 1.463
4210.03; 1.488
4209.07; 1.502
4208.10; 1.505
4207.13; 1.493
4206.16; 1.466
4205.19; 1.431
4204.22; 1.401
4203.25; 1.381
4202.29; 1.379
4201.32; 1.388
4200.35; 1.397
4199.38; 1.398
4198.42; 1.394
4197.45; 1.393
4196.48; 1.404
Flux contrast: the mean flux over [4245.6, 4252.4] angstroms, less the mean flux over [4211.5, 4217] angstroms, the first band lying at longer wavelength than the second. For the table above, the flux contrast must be 0.03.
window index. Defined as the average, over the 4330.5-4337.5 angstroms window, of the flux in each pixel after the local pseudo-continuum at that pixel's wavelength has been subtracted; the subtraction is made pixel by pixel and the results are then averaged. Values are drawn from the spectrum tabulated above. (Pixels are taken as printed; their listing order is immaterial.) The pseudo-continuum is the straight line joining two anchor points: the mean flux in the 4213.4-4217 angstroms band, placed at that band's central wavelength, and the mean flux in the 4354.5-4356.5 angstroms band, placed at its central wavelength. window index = -0.12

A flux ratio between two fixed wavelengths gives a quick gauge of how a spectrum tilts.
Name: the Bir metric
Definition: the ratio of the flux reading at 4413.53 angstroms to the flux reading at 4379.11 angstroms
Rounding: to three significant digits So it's 1.07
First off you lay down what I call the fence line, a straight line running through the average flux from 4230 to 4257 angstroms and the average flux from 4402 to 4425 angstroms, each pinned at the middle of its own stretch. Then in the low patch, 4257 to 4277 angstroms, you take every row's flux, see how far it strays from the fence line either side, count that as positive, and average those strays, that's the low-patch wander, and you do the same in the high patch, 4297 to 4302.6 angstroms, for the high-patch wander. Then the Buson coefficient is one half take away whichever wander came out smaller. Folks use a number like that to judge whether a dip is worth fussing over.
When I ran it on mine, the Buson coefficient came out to 0.45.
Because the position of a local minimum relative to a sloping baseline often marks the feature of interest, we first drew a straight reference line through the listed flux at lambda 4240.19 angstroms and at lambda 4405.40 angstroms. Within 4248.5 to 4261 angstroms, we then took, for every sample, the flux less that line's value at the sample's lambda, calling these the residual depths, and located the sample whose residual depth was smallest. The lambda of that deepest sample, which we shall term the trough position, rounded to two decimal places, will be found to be 4249.97 angstroms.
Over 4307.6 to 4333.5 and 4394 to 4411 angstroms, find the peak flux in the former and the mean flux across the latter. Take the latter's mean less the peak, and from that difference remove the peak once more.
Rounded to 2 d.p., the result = -1.70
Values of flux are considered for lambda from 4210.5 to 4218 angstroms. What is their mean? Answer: 1.41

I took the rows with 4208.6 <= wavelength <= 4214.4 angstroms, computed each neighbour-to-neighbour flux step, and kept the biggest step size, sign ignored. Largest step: 0.026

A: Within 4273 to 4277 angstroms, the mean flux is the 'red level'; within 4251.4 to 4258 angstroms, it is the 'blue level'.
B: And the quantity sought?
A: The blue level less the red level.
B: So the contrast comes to 0.10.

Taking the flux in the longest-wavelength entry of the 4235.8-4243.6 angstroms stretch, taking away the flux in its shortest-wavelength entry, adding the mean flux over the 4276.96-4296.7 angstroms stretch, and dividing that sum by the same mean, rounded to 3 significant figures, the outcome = 1.01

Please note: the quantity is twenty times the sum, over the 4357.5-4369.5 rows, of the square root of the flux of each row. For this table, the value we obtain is 294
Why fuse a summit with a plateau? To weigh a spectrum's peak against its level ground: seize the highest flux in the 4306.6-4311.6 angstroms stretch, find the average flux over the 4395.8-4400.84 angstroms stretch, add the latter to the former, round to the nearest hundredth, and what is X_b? 2.83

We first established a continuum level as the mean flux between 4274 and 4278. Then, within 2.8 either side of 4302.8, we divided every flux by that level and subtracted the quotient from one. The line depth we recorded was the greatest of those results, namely 0.10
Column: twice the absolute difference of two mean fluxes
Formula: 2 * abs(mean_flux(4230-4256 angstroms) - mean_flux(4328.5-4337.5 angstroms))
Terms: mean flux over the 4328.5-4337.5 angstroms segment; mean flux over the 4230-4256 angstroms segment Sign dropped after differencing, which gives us 0.38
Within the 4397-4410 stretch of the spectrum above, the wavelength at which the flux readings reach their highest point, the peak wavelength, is 4397.30 angstroms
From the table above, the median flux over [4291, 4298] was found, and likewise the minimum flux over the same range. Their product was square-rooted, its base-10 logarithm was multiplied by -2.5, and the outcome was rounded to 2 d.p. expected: -0.33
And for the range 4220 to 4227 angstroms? -0.32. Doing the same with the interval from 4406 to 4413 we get -0.35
